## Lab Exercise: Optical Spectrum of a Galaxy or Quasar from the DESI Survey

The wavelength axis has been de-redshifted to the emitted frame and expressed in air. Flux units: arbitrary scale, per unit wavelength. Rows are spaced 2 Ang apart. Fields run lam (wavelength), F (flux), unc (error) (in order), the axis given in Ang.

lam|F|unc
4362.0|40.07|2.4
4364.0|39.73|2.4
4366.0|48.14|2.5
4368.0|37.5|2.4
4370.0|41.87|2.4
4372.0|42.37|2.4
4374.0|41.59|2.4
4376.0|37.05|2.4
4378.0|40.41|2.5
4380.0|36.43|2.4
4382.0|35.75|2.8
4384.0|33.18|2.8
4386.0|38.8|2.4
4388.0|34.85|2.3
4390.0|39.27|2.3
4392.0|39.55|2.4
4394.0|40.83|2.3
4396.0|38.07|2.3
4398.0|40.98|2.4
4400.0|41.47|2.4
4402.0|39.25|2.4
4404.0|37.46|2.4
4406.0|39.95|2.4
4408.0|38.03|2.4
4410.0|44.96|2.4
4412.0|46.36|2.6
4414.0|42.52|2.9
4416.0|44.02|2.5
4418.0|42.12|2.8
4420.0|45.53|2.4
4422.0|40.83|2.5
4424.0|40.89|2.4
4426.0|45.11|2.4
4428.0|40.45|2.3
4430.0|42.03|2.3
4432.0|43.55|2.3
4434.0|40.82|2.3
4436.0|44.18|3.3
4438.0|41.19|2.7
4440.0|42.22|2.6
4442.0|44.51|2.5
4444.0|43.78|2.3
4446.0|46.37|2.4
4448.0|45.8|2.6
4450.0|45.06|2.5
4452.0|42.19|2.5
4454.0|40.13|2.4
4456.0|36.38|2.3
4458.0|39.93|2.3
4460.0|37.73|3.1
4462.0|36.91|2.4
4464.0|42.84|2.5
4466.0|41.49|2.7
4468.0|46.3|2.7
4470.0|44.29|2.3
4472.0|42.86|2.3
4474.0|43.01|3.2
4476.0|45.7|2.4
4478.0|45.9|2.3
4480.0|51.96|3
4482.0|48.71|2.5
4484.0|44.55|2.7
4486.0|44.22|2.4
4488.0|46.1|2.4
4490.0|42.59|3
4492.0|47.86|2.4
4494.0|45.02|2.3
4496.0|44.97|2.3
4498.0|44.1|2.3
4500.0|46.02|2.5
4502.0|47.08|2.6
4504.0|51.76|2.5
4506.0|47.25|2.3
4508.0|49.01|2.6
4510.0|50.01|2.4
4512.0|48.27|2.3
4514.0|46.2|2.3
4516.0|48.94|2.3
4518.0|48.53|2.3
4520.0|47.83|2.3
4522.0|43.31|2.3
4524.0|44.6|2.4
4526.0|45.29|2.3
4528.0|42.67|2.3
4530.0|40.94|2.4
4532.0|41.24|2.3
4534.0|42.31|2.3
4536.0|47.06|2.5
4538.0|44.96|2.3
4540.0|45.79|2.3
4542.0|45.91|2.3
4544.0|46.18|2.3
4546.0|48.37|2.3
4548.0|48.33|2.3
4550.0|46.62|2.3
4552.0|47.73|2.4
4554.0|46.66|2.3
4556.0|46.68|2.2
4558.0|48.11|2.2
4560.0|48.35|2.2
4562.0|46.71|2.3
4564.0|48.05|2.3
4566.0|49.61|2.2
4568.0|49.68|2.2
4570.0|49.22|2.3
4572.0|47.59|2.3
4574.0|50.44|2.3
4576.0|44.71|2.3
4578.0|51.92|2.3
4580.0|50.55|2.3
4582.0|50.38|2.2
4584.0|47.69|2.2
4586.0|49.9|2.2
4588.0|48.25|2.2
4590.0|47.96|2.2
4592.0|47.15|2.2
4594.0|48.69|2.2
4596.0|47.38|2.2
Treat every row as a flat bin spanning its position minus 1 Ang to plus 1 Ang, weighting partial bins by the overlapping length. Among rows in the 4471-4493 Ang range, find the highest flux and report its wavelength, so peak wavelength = 4480.0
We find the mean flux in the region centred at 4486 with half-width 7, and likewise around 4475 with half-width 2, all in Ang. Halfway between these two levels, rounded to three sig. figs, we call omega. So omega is 45.5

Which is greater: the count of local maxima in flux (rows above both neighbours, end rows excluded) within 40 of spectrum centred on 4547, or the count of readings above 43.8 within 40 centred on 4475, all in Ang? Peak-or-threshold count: 11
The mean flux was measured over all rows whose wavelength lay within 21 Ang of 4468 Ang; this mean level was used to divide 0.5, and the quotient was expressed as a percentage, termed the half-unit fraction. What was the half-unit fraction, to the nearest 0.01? 1.15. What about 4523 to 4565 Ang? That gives 1.09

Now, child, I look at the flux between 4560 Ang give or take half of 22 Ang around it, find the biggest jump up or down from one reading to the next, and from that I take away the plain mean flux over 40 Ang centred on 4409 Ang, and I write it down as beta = -39.7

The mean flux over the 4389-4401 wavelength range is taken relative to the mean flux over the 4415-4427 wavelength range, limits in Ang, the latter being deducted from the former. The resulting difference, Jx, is -3.1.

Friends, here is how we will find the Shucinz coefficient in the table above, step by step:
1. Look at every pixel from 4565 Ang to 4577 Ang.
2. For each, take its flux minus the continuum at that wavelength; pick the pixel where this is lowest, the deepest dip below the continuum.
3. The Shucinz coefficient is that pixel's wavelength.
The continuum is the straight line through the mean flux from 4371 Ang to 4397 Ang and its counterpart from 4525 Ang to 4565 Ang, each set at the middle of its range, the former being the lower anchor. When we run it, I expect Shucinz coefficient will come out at 4576.0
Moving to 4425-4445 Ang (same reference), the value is 4428.0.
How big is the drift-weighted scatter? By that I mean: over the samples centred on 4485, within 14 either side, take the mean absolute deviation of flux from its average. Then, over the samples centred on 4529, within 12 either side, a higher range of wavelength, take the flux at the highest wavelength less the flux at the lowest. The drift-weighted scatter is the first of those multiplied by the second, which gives -5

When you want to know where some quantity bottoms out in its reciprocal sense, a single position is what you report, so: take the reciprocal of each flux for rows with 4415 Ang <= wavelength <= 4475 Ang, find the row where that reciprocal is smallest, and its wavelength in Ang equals 4446.0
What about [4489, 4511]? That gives 4504.0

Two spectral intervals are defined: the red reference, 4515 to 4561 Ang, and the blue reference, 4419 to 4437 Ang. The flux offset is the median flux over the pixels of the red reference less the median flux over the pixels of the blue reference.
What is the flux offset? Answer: 4.6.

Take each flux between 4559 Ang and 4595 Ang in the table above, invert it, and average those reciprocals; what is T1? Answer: 0.0206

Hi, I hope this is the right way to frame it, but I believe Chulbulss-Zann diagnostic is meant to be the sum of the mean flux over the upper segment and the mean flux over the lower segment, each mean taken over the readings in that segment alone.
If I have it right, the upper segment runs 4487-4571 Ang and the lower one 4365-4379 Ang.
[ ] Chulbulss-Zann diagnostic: 87.8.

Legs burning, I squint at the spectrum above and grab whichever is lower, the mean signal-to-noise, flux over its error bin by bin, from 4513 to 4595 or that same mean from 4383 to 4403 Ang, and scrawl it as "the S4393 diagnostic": 16.2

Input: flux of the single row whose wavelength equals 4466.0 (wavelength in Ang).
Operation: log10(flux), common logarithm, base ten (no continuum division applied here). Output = 1.62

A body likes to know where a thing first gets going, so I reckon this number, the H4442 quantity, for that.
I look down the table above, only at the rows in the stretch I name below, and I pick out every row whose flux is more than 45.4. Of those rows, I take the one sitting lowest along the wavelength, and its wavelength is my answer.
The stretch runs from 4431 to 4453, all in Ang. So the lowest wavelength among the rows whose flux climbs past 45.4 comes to 4446.0 Ang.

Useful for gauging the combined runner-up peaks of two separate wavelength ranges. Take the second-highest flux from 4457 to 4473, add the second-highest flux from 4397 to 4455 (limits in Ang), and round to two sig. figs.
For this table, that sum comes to 91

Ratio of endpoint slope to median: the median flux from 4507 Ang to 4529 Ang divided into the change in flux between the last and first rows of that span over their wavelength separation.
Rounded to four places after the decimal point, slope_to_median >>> -0.0066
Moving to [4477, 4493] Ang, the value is 0.0030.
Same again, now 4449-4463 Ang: -0.0170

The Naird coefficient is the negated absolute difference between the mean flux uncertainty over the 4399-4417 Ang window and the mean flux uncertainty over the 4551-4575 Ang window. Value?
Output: -0.22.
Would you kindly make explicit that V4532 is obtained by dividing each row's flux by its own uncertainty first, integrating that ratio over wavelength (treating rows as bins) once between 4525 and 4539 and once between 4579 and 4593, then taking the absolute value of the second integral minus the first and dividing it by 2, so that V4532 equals 24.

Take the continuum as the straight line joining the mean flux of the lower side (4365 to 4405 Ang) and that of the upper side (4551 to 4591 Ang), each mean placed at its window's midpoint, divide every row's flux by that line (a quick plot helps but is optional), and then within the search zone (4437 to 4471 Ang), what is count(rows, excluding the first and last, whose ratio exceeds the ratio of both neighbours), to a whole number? 5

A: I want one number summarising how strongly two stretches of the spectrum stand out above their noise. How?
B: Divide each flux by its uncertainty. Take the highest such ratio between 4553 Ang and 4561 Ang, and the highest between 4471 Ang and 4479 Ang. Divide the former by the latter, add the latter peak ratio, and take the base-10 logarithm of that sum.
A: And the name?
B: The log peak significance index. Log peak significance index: 1.32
